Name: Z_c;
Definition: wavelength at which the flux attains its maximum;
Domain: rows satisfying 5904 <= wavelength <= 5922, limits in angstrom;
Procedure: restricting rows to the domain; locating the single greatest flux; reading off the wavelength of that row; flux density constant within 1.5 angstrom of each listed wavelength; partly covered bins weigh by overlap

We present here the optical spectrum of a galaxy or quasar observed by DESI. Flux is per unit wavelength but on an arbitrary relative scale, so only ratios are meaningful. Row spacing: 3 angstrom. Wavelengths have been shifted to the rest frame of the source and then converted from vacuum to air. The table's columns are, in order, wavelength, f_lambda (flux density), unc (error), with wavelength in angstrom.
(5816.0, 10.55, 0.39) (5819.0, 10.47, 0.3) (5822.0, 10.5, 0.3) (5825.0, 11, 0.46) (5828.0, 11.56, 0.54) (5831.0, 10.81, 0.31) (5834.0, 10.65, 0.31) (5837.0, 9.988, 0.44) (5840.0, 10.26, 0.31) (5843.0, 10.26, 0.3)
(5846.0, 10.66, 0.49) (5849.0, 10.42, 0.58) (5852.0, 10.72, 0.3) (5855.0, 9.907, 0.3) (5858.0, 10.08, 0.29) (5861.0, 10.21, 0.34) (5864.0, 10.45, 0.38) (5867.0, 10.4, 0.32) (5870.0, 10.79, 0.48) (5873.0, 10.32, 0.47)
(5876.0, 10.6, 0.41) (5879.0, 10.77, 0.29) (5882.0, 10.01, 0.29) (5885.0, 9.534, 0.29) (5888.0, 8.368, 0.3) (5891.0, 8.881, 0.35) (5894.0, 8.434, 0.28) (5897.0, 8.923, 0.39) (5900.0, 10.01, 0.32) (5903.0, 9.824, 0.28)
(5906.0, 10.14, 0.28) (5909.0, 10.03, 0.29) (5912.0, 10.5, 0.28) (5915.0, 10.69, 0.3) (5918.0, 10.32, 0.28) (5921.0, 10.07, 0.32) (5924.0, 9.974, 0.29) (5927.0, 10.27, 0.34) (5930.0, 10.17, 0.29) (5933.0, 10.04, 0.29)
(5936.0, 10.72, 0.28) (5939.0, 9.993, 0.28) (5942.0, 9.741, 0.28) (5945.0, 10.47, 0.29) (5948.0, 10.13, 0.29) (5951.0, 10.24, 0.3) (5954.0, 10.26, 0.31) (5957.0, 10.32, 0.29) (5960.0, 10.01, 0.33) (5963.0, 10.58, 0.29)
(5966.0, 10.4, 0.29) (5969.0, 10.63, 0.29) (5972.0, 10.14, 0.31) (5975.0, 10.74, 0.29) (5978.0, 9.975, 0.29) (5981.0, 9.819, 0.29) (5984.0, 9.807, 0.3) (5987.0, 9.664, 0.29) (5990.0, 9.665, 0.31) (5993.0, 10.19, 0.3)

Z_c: 5915.0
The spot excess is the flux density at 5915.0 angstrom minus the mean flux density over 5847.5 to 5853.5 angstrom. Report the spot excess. 0.12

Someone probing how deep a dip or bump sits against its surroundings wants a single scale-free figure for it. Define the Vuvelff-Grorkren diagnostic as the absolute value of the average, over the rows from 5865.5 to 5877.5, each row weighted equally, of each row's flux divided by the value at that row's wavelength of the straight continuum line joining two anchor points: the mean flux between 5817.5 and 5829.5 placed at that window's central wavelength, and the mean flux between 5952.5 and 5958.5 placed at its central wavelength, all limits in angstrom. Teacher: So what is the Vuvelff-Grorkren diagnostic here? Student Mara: 0.99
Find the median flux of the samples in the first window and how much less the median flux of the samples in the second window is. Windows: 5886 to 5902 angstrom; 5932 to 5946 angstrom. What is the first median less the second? -1.2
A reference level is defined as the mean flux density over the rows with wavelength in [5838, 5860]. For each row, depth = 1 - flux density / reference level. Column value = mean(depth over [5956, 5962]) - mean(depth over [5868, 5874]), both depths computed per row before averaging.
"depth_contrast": 0.04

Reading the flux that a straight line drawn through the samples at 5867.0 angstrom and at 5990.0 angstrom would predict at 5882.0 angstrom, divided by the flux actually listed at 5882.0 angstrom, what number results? 1.03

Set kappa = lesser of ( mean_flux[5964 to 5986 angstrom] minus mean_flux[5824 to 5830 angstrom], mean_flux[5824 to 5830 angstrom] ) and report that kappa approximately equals -1.1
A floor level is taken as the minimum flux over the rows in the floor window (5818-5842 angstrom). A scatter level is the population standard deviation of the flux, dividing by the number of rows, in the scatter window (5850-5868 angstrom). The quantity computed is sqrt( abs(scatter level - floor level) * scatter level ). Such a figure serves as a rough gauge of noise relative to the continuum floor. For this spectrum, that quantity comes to 1.60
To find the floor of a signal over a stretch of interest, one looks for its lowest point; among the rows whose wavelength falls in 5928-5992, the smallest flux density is 9.664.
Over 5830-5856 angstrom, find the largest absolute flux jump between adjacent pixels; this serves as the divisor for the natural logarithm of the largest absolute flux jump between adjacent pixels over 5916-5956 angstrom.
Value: -0.39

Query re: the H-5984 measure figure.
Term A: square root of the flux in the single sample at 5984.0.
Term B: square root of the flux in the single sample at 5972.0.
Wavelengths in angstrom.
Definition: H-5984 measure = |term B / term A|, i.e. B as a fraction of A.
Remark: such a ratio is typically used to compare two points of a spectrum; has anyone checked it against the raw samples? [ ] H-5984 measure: 1.02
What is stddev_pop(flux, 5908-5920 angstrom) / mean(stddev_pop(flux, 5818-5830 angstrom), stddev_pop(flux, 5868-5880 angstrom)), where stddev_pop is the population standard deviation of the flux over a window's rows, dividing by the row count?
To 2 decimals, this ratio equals 0.77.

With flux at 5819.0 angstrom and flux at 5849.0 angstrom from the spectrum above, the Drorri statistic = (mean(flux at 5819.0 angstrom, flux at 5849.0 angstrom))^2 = 109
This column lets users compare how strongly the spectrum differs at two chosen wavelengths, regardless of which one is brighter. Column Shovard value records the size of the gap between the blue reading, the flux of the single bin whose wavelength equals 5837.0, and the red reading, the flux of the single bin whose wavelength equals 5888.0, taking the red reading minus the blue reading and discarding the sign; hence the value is 1.6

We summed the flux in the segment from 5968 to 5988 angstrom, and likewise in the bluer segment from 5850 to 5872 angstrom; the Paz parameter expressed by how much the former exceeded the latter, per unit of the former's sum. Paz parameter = -0.025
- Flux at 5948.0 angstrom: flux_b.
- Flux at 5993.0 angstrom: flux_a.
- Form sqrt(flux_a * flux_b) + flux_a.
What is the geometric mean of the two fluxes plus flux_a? 20.3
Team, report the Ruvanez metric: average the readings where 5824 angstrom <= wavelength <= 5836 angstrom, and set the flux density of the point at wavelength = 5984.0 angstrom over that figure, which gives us 0.89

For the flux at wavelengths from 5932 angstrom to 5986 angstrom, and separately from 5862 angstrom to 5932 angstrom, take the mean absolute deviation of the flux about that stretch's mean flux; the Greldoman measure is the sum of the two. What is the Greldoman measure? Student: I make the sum 0.77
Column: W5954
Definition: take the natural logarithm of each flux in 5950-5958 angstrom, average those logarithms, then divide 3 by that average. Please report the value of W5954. 1.288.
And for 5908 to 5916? 1.281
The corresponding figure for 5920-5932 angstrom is 1.296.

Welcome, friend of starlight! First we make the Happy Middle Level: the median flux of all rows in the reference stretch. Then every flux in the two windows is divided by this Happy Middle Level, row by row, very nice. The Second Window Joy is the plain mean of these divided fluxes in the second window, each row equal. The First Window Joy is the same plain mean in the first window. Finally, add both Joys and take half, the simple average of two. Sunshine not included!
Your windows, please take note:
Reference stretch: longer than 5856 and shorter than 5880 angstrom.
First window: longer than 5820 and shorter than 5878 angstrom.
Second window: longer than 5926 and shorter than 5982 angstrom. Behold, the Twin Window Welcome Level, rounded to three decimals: 0.995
